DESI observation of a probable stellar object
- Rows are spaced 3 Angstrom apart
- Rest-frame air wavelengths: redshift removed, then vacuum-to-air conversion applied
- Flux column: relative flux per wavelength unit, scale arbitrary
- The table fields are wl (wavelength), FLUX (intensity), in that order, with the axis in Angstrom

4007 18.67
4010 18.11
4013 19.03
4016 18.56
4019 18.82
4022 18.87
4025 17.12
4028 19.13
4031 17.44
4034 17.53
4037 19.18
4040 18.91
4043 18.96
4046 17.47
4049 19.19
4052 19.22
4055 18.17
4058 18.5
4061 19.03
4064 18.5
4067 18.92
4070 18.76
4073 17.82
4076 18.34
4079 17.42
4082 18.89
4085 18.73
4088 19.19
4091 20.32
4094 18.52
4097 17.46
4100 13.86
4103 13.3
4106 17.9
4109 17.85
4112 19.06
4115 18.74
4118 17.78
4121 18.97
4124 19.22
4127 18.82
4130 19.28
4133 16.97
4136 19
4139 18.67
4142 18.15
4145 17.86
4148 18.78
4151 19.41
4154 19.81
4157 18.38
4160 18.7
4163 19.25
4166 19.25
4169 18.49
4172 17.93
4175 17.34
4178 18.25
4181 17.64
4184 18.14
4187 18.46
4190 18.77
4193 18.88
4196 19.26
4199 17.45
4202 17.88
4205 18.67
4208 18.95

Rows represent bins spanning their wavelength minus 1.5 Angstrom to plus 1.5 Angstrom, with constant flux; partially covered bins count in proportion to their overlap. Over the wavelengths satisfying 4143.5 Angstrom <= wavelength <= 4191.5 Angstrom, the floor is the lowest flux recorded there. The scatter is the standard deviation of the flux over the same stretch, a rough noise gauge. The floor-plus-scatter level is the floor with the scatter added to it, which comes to 18.0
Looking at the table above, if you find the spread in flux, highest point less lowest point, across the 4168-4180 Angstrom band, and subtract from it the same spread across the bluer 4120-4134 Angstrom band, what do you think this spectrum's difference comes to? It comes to -1.2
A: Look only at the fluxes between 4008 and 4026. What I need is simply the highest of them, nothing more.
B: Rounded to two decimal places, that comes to 19.03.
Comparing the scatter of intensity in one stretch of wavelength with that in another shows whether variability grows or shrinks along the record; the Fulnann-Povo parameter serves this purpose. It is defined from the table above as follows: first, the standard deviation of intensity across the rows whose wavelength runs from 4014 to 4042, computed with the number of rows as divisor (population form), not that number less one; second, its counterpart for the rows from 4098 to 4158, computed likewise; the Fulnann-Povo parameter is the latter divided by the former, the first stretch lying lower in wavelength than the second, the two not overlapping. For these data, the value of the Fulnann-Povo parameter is 2.2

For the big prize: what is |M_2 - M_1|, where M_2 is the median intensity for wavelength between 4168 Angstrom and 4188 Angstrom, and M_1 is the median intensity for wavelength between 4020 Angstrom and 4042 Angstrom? 0.7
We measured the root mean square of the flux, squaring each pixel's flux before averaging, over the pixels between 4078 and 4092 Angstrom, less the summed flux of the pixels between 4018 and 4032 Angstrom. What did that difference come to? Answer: -72.4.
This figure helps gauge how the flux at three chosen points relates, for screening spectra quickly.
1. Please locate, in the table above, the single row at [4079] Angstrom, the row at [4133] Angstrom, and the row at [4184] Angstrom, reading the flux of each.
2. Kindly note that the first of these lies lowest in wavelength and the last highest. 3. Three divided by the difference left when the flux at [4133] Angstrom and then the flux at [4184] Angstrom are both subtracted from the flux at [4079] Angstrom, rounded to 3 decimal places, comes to -0.170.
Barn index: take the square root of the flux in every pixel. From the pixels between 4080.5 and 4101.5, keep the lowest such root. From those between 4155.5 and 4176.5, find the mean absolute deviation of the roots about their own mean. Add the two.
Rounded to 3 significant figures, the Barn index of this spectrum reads 3.78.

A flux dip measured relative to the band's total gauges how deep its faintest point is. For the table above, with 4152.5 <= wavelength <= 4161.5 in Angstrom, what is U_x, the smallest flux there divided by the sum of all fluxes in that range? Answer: 0.323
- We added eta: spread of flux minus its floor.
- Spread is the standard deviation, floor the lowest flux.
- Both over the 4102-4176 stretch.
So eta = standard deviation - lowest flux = -12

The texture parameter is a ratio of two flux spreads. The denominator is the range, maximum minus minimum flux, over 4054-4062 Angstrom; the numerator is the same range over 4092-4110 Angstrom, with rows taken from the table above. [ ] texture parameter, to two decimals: 6.07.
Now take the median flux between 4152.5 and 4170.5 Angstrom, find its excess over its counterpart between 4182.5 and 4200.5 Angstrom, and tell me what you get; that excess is 0.36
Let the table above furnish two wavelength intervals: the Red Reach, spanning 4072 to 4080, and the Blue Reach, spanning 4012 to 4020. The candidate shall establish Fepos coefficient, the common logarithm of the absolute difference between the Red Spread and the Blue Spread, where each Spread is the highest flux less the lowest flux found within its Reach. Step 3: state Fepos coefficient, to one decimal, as -0.3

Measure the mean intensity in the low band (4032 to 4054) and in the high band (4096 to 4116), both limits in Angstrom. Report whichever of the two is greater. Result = 18.6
